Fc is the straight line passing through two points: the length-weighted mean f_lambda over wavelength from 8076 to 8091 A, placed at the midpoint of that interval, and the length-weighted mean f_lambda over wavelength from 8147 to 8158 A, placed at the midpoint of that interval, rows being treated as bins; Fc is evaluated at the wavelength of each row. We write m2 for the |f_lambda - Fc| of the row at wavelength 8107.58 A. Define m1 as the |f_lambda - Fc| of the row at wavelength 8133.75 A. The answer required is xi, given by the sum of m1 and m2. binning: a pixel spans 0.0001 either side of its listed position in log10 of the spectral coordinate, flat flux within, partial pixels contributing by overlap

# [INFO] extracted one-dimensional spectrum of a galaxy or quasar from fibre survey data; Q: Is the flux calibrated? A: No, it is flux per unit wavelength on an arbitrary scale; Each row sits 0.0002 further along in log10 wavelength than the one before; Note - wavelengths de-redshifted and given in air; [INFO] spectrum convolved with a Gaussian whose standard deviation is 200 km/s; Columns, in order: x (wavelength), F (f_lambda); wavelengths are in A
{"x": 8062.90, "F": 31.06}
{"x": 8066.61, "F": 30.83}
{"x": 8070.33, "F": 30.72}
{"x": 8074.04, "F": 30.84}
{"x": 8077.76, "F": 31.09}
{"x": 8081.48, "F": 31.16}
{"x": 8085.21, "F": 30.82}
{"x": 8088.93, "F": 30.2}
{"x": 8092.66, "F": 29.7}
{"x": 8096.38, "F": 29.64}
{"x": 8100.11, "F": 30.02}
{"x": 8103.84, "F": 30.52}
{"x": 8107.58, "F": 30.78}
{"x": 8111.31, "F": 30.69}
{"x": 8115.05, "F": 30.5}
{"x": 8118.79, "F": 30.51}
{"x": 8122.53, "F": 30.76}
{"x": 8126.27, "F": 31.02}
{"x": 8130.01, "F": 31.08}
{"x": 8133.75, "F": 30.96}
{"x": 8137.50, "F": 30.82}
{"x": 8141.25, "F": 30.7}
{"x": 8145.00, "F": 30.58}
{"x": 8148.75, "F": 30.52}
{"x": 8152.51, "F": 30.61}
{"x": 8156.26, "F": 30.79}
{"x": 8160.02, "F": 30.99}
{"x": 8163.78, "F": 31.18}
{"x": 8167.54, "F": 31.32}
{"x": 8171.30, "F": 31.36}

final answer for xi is 0.3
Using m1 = 0.28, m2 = 0.05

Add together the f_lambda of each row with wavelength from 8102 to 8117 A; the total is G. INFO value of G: 122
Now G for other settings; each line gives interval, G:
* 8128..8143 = 124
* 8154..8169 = 124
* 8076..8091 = 123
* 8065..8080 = 123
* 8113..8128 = 123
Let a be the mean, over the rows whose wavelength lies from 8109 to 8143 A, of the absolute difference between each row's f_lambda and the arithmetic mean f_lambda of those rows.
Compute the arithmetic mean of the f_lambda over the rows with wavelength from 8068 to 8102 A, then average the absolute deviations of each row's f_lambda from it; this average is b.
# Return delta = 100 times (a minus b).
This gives -34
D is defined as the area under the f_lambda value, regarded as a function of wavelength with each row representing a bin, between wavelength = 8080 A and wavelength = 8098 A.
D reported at 545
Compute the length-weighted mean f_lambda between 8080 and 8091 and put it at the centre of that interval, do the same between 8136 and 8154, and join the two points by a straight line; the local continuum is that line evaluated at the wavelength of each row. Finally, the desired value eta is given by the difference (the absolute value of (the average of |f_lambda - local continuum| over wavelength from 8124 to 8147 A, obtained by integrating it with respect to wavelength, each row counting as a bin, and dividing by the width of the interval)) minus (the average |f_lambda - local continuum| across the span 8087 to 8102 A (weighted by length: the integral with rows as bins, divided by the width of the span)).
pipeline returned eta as -0.54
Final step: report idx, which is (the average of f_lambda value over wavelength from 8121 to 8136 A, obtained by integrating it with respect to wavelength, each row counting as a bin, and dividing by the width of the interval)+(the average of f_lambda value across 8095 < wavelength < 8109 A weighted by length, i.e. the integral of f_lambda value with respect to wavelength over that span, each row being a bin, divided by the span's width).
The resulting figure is 61.2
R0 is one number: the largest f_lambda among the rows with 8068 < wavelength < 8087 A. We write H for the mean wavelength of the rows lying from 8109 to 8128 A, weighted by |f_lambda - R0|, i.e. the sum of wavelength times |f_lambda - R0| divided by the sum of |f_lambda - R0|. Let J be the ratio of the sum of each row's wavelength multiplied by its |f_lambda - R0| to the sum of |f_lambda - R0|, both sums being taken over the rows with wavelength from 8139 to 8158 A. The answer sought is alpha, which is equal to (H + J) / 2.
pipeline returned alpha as 8132.9 A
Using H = 8117.3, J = 8148.5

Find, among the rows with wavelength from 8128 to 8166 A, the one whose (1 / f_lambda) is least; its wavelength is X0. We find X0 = 8163.78 A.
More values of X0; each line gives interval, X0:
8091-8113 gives 8107.58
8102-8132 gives 8130.01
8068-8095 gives 8081.48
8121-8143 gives 8130.01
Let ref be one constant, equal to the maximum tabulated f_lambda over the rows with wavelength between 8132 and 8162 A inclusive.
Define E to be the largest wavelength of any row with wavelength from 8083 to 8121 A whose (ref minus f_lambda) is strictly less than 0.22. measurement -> 8107.58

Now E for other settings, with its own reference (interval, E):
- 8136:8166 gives 8163.78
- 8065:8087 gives 8085.21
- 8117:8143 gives 8137.50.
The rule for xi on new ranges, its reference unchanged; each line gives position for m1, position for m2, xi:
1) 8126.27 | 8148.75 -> 0.5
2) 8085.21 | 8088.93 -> 0.6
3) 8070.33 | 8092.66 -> 1.2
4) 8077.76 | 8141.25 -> 0.3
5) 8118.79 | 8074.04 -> 0.2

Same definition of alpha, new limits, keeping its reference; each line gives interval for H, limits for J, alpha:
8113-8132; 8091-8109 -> 8108.6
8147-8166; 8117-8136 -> 8138.0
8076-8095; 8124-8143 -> 8113.3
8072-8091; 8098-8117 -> 8095.6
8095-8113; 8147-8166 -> 8127.0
